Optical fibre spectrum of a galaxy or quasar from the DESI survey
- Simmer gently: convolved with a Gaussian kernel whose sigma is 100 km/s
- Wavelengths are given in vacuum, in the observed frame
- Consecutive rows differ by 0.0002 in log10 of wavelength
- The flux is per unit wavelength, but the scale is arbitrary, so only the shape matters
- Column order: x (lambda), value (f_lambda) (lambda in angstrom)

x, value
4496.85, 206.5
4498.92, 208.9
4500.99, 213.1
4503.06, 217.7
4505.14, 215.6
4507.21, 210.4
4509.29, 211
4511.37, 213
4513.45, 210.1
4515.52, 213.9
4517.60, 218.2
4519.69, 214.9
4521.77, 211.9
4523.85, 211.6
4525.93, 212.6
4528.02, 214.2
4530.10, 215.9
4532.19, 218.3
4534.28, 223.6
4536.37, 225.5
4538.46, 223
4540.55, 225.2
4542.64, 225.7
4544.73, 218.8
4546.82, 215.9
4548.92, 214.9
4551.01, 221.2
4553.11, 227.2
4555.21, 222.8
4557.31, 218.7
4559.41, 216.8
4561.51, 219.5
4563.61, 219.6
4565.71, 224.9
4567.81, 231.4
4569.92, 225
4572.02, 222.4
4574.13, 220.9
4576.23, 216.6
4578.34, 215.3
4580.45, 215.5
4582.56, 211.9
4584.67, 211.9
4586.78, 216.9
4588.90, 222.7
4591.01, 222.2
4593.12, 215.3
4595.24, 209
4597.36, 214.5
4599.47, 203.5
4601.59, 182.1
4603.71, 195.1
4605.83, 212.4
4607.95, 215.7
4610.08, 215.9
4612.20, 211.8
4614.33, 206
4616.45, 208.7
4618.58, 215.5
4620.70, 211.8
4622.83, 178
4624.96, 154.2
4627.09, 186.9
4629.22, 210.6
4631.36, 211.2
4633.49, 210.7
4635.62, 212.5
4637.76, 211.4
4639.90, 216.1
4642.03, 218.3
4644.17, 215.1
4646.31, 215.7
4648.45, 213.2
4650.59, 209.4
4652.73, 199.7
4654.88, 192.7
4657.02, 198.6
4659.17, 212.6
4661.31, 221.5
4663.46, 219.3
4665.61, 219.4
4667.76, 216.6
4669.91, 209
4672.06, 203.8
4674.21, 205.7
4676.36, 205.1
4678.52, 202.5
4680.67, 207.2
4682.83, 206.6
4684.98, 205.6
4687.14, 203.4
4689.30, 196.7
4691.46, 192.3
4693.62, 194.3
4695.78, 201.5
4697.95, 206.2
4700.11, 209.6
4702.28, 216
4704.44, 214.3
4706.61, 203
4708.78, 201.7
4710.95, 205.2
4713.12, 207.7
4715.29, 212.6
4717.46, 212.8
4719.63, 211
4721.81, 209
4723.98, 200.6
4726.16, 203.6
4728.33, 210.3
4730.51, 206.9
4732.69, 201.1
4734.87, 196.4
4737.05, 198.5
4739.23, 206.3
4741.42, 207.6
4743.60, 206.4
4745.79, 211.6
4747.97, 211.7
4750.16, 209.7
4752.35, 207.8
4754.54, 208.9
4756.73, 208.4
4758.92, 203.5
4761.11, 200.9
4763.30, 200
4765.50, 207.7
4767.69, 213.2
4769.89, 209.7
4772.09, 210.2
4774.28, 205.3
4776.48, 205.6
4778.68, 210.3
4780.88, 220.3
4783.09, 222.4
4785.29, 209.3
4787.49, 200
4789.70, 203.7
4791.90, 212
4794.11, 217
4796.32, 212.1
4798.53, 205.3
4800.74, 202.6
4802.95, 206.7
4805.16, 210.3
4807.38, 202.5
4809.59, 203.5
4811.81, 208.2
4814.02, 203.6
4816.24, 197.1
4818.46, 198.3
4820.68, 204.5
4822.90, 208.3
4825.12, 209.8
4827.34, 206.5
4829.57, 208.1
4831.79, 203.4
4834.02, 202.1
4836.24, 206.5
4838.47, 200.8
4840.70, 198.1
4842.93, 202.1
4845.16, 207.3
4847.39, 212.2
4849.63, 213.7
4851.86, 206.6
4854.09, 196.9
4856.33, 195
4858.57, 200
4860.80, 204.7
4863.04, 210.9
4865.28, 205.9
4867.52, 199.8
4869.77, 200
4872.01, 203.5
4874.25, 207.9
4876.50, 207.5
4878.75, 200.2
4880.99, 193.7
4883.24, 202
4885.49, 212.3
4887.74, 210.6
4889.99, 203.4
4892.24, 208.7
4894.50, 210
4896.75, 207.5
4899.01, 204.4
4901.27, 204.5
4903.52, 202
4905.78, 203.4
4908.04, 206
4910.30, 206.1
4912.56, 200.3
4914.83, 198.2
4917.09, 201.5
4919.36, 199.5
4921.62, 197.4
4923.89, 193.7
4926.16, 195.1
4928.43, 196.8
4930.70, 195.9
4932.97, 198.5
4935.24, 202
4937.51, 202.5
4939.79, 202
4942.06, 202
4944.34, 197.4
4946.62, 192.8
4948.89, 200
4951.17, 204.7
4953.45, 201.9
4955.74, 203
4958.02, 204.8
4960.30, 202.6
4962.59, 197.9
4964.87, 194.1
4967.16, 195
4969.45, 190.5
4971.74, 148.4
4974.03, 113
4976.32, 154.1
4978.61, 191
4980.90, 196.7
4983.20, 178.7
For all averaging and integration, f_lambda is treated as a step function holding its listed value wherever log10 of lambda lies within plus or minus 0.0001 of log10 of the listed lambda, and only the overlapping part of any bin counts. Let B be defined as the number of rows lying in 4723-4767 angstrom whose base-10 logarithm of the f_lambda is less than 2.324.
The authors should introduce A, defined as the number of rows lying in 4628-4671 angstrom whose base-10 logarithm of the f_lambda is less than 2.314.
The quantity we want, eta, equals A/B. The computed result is 0.17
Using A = 3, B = 18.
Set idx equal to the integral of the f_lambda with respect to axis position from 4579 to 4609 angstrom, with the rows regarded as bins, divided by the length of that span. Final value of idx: 211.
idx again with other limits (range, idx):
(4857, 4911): 205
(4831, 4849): 204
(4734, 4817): 207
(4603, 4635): 203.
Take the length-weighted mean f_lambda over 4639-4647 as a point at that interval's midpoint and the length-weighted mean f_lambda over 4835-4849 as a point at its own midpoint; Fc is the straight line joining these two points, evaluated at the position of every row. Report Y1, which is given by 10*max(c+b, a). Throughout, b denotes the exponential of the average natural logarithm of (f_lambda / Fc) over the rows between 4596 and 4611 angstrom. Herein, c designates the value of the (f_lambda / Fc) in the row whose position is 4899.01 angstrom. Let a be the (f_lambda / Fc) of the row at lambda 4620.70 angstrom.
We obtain 19.53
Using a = 0.97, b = 0.94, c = 1.01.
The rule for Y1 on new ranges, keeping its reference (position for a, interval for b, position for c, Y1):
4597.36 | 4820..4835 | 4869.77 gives 19.87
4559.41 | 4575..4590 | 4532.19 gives 19.60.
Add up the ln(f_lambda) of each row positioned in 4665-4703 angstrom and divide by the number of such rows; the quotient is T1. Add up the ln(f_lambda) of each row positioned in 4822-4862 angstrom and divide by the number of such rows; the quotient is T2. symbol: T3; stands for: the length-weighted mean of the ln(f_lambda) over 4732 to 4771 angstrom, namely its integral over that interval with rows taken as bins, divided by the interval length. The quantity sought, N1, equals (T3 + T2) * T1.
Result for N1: 56.7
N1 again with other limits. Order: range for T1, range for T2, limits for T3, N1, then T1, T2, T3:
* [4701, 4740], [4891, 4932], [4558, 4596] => 57.0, 5.330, 5.31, 5.39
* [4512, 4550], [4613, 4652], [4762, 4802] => 57.4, 5.382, 5.32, 5.34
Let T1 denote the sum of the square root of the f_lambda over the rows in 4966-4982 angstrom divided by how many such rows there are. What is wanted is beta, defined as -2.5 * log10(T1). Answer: -2.78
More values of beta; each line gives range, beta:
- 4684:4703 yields -2.88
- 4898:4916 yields -2.88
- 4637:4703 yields -2.90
